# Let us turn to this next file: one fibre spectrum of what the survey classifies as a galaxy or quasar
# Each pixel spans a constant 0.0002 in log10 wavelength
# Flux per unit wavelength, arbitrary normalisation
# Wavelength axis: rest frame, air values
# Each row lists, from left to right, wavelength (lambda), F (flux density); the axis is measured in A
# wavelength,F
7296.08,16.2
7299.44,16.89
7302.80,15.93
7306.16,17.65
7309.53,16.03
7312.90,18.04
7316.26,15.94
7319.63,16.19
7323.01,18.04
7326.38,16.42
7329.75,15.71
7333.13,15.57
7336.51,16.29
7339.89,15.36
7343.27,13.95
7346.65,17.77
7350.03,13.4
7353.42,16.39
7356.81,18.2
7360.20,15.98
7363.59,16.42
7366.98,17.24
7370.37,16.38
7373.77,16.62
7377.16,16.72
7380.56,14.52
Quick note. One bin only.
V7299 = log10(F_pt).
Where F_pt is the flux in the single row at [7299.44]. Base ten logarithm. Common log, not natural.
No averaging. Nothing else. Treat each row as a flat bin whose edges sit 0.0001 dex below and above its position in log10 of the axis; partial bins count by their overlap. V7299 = 1.23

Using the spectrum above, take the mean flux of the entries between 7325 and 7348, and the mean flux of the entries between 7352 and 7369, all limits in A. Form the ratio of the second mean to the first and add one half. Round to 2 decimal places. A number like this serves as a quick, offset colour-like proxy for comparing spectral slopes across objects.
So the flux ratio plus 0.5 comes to 1.56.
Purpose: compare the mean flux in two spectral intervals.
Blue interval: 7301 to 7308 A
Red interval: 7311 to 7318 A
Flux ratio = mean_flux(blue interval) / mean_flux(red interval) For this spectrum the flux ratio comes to 0.99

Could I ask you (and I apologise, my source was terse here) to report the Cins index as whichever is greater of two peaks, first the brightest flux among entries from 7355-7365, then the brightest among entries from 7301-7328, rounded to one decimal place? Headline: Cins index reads 18.2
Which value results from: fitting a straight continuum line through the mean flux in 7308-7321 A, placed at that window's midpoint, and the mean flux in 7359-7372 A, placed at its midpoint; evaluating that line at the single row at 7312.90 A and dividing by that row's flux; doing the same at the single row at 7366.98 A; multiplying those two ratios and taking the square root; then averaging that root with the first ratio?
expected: 0.93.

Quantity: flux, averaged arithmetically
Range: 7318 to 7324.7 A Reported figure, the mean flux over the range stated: 17.1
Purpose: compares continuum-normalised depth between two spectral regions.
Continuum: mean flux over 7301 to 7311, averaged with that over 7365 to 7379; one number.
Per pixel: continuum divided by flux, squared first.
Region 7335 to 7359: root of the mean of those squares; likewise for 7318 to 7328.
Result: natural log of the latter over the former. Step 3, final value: -0.073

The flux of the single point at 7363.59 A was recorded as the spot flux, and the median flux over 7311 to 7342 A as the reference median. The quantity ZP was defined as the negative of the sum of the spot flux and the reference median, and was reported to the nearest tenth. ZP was -32.6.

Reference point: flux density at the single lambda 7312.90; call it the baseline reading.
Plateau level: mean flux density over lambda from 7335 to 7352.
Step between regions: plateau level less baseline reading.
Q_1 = -2.7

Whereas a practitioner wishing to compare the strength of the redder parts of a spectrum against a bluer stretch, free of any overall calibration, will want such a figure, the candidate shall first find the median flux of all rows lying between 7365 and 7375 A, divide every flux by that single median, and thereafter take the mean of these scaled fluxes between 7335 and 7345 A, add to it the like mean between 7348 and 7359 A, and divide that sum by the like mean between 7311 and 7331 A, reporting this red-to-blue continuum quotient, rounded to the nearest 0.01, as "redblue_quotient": 1.87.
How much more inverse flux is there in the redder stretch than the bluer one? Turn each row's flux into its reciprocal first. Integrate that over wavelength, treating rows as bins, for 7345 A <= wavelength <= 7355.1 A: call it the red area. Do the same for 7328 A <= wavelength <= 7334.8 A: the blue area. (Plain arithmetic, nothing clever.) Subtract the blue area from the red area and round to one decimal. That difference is 0.2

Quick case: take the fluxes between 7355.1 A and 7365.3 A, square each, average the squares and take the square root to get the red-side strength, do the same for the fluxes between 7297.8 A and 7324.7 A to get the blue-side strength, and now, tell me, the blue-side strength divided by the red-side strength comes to 1.00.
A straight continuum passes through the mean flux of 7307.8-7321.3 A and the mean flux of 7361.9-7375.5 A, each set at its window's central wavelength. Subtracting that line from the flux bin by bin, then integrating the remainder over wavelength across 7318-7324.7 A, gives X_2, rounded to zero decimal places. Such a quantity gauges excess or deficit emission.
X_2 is 4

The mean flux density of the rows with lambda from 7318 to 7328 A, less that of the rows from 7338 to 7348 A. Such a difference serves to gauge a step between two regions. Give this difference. 1.2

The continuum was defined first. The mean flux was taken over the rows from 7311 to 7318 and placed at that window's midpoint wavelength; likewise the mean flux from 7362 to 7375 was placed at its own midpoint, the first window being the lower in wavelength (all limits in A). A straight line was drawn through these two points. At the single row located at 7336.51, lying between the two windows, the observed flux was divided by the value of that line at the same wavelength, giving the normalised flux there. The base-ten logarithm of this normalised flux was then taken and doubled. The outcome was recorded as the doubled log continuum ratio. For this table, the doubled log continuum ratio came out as -0.03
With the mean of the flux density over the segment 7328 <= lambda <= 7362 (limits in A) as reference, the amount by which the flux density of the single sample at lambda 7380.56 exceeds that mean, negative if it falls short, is -1.3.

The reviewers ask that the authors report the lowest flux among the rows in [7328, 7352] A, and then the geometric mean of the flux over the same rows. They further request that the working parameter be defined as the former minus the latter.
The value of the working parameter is -2.0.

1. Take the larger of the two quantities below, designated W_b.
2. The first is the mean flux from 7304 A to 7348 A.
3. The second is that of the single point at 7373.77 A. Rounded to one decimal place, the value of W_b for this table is 16.6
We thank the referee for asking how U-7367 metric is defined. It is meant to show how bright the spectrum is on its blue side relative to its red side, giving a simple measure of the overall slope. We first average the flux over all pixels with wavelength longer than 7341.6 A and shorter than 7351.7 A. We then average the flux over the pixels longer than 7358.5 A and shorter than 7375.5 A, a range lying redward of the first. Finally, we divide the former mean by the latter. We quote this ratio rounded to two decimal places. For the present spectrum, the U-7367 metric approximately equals 0.91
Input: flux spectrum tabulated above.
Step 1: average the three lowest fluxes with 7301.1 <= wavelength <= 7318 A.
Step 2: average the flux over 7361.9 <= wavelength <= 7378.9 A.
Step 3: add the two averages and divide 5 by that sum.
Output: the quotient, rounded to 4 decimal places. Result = 0.1532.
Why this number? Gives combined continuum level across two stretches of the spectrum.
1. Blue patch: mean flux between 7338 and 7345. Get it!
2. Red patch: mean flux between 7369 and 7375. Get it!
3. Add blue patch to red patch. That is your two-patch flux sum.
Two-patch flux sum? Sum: 31.2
